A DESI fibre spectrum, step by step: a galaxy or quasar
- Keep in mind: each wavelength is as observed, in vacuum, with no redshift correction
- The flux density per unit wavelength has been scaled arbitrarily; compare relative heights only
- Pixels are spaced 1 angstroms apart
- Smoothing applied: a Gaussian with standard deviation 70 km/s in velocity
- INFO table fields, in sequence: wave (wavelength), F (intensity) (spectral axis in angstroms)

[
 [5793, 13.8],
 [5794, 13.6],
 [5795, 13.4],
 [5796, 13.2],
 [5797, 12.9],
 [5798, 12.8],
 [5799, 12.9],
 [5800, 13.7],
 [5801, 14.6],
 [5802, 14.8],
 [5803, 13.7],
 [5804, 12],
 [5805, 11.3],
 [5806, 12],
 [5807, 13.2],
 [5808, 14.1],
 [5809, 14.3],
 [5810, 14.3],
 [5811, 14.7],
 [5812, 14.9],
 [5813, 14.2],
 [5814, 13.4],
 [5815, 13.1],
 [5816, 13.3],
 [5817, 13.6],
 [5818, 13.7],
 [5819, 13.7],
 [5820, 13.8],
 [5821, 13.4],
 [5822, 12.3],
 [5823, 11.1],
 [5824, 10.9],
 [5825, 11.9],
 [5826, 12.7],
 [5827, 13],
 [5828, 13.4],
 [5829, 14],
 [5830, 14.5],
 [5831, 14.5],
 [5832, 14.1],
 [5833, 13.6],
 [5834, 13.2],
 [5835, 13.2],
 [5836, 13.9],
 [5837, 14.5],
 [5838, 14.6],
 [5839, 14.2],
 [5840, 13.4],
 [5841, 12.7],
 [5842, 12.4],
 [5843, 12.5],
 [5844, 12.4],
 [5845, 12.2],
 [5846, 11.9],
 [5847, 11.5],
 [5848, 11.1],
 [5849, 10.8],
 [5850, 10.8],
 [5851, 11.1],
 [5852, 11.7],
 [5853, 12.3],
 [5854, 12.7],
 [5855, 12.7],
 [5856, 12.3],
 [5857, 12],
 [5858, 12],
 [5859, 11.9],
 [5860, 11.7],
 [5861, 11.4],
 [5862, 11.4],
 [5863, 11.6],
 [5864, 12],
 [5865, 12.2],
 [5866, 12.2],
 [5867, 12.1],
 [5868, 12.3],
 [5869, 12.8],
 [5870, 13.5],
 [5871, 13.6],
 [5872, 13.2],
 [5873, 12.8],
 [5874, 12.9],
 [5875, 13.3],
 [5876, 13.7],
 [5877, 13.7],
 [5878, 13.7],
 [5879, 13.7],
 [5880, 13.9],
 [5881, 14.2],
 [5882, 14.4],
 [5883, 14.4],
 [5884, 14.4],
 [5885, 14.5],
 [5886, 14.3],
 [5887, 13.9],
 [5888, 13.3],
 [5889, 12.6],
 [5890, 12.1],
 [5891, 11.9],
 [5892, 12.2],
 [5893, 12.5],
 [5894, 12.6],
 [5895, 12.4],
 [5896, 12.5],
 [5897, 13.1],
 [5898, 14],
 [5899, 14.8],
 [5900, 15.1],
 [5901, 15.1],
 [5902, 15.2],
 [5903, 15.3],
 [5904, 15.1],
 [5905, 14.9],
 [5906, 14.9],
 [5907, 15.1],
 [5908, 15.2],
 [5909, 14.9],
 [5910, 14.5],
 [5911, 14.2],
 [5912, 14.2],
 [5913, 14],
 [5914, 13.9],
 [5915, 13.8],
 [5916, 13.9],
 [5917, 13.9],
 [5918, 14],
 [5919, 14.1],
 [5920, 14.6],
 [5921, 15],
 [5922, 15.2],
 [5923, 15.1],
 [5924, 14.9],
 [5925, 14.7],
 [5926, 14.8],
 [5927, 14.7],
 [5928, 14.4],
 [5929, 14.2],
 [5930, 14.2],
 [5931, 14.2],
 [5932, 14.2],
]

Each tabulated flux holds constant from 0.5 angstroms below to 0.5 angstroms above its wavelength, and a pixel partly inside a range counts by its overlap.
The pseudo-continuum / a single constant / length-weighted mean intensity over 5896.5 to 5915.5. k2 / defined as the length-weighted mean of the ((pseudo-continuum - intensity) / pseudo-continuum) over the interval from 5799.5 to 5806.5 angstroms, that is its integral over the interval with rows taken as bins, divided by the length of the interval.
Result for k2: 0.10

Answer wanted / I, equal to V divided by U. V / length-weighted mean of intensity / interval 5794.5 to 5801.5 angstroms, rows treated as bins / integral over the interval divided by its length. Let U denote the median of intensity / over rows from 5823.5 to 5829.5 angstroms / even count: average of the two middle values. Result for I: 1.04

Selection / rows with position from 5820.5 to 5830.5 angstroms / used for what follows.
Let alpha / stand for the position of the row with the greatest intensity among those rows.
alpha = 5830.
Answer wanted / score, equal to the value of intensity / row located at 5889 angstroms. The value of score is 12.6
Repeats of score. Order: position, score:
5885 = 14.5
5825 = 11.9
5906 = 14.9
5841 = 12.7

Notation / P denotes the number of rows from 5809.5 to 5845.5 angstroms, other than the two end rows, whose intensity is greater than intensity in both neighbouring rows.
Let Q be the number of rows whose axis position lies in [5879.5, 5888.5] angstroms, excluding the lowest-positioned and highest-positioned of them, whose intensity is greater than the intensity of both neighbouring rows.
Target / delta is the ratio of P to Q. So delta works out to 4.0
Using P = 4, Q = 1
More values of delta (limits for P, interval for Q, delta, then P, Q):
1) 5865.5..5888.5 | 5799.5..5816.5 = 1.0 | 2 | 2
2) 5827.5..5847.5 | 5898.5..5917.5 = 1.0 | 2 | 2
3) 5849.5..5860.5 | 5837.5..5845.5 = 0.0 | 0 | 1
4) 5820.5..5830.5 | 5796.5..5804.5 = 0.0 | 0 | 1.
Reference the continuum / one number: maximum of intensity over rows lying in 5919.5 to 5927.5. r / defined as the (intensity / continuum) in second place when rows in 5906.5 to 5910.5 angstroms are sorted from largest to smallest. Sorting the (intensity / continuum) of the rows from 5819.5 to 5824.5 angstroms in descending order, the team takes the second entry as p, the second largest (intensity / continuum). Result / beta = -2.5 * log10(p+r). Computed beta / -0.68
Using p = 0.88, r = 0.993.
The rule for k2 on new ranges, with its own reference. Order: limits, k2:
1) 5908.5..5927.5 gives 0.01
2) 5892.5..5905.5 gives 0.04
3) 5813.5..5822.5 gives 0.08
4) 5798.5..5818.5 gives 0.07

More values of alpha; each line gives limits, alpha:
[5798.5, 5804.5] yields 5802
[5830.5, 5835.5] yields 5831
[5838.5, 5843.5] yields 5839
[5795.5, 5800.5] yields 5800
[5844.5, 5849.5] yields 5845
